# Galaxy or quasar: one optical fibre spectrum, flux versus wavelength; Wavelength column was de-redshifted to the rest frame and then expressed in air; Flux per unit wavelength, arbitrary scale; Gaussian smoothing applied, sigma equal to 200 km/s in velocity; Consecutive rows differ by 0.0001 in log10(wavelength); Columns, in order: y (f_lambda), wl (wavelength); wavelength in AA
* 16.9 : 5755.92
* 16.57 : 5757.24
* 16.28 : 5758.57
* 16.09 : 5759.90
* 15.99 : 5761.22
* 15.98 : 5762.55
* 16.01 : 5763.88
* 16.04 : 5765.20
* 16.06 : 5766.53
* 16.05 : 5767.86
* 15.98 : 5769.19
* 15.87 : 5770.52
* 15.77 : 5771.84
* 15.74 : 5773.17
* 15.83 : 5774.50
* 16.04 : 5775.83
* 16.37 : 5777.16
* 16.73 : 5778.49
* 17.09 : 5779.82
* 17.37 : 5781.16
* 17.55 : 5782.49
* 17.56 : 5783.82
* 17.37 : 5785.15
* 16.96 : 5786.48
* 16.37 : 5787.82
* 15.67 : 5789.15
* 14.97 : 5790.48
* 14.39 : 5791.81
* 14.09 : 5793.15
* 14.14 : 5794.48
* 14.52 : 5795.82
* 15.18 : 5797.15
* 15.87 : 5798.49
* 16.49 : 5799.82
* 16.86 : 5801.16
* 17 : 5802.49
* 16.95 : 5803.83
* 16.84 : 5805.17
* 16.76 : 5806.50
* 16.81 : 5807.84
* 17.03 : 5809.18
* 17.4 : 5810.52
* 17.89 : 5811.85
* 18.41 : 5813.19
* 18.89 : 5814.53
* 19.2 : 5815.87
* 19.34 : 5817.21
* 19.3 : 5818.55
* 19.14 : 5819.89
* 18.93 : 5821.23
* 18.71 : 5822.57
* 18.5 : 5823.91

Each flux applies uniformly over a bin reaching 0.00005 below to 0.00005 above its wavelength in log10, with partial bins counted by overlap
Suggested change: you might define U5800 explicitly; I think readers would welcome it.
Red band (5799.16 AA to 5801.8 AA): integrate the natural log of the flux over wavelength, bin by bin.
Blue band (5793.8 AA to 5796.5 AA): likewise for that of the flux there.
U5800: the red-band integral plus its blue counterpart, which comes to 14.6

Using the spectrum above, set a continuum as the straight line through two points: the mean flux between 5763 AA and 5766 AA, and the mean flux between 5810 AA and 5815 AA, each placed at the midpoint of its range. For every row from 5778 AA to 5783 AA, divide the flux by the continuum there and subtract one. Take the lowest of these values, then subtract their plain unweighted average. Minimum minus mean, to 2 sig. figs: -0.022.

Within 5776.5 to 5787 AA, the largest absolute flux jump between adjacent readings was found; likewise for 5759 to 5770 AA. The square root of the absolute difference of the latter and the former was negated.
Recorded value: -0.56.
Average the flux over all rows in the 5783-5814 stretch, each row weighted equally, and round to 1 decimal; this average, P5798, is 16.3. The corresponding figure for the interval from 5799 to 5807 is 16.8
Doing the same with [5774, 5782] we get 16.6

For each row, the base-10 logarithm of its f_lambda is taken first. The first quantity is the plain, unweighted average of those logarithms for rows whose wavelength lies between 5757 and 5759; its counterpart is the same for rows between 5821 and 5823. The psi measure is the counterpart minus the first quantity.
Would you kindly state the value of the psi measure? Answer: 0.06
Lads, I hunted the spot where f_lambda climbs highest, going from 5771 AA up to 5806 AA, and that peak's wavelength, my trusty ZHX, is 5783.82 AA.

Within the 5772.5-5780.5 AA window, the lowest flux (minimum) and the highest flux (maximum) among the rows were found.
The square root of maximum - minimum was 1.2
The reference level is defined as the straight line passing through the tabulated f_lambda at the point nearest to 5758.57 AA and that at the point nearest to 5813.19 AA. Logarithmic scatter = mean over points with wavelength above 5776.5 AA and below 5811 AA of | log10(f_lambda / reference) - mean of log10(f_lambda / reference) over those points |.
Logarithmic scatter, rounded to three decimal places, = 0.025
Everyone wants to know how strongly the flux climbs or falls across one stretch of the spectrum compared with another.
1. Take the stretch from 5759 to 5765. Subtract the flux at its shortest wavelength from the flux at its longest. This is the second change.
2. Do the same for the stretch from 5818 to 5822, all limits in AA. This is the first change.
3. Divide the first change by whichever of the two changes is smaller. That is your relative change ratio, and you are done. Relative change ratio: 1.00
